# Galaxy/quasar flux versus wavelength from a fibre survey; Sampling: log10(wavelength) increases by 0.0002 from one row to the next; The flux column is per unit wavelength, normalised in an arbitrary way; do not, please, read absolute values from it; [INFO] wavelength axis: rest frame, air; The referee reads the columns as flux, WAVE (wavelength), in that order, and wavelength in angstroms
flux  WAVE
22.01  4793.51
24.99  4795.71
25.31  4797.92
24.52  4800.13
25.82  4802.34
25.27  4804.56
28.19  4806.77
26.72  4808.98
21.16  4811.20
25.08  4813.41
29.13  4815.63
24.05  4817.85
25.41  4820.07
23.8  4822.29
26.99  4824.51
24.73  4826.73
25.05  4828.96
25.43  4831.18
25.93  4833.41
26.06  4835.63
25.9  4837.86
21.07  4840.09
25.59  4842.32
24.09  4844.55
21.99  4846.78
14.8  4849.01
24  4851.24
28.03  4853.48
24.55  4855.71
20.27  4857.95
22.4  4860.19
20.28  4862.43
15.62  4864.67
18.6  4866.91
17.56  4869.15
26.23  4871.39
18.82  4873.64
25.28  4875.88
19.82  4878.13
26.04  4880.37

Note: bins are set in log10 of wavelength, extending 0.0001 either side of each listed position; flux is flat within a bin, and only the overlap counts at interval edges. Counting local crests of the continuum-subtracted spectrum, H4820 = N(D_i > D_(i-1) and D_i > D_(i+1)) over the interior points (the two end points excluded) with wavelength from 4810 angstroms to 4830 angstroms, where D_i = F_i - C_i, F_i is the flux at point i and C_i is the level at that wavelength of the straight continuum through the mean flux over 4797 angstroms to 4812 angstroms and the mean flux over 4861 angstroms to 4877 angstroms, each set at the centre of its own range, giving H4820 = 3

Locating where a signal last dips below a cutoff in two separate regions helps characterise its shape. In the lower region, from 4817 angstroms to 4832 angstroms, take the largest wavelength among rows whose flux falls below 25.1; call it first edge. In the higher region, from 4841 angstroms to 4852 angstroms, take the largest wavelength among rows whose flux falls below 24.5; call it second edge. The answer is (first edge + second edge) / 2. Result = 4840.1 angstroms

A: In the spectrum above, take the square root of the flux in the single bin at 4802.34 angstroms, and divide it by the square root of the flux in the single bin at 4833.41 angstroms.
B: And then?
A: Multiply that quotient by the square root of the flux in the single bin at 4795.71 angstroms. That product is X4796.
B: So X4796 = 5.0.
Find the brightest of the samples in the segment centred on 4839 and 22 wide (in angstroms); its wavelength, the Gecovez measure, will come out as 4835.63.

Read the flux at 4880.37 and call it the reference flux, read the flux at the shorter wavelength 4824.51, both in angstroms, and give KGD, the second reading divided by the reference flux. 1.04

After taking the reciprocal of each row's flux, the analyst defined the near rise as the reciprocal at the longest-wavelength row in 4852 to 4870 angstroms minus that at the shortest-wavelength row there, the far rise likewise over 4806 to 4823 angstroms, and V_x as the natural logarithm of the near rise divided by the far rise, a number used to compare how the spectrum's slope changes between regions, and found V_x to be 1.2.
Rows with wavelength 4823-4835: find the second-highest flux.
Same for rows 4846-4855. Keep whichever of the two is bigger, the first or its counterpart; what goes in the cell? 25.9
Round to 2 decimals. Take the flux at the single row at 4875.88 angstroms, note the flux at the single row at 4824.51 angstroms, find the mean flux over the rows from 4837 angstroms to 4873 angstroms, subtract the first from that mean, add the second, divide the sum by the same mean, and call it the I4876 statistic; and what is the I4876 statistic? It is 1.08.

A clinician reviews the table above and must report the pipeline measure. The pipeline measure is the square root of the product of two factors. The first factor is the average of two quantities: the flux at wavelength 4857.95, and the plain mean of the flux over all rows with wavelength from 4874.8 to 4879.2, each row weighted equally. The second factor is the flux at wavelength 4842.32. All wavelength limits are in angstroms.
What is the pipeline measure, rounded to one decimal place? 23.4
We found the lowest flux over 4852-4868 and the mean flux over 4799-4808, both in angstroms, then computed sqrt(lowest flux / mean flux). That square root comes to 0.776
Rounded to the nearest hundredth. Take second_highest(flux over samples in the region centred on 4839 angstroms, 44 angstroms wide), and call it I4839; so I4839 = 26.99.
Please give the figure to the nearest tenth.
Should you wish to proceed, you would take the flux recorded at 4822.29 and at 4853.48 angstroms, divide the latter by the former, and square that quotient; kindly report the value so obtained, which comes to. 1.4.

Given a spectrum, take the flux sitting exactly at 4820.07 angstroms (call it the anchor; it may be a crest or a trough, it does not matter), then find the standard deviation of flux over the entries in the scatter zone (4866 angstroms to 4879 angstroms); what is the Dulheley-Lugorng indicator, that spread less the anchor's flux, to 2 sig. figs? -22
